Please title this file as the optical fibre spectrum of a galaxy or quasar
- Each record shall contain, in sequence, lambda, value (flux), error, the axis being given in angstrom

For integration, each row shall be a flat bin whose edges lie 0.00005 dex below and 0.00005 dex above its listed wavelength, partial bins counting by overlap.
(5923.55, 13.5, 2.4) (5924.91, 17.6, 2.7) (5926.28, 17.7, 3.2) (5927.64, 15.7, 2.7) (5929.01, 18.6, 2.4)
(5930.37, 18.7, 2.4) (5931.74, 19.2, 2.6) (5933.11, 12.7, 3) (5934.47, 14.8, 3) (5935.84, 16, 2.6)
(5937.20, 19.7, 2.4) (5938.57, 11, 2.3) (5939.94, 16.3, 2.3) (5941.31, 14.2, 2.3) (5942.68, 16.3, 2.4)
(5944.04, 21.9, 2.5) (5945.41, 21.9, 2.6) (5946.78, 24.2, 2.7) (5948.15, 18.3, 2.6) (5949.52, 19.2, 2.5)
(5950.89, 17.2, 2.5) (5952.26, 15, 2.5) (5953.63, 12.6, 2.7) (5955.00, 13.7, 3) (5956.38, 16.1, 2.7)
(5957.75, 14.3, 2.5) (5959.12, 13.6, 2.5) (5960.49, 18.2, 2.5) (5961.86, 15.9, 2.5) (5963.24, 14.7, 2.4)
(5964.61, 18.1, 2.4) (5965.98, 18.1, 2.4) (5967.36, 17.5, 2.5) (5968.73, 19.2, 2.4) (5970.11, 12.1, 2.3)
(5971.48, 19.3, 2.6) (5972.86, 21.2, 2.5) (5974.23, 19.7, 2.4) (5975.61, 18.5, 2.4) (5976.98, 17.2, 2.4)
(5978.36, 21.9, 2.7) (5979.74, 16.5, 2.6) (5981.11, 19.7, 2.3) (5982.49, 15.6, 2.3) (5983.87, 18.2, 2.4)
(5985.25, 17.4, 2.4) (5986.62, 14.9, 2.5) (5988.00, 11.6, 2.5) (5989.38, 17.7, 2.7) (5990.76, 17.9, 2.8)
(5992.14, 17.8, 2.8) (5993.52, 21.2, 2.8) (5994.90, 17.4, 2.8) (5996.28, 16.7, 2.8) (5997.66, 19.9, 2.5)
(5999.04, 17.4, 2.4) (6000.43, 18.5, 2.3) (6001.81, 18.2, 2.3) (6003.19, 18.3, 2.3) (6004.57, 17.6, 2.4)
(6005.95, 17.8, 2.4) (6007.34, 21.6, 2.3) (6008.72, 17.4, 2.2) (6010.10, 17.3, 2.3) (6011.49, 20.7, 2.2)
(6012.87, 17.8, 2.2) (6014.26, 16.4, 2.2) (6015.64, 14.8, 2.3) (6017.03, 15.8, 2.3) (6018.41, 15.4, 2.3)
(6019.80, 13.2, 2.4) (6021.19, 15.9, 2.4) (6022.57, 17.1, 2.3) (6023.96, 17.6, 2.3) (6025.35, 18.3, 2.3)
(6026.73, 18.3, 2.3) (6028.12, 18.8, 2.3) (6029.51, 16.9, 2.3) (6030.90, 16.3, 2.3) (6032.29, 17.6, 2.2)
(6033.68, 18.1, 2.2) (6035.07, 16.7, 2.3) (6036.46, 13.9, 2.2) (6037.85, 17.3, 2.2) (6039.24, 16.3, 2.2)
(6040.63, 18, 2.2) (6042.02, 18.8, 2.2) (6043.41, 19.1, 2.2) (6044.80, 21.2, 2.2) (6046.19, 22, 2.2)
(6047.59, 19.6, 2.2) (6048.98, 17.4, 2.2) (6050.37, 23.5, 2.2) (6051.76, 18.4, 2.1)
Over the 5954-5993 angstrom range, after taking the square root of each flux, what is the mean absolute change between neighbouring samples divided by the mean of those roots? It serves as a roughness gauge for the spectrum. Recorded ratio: 0.08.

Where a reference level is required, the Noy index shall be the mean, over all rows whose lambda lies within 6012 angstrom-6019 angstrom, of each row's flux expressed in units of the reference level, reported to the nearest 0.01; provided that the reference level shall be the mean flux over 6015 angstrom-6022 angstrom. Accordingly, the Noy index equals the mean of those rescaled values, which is 1.07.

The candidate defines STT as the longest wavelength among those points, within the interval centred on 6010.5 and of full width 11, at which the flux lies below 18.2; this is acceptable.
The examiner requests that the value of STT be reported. 6015.64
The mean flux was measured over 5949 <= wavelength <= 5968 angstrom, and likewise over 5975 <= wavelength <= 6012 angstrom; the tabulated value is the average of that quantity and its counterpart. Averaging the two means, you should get 17.0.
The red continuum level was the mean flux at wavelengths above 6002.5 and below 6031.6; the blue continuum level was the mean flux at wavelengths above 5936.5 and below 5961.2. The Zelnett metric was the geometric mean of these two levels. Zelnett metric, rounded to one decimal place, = 17.1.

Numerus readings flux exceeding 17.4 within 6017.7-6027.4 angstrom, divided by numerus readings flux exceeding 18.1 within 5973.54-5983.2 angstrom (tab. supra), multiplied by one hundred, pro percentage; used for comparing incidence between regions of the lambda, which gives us 75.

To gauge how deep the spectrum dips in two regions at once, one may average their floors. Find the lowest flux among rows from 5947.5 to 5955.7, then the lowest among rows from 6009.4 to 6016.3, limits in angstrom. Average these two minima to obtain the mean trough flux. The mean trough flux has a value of 13.7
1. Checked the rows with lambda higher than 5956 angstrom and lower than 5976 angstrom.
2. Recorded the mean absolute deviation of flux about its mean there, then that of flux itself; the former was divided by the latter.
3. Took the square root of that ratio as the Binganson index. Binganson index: 0.352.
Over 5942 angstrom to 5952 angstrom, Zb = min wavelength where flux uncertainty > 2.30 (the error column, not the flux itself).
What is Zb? 5942.68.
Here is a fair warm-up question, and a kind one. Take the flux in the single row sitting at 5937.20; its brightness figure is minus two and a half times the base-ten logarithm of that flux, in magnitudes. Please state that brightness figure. -3.24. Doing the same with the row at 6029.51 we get -3.07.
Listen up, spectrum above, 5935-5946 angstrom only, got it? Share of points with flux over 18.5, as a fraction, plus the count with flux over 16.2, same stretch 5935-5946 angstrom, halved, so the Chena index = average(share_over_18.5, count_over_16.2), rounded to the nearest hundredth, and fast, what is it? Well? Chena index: 2.69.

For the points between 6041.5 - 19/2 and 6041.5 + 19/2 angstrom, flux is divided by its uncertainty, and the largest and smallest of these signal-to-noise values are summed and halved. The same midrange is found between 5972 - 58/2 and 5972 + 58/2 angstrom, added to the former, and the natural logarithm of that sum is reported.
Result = 2.73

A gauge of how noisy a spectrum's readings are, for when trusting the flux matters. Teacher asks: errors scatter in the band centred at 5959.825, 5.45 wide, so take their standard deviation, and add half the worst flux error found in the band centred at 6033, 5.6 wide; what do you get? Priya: 1.15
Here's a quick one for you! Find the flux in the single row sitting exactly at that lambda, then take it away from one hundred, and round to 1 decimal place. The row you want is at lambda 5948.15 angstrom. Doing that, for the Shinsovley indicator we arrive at 81.7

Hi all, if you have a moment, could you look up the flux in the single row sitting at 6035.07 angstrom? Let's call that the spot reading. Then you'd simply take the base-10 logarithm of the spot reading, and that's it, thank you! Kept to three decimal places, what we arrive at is 1.223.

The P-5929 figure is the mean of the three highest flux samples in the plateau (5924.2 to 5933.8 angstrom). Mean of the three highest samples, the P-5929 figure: 18.8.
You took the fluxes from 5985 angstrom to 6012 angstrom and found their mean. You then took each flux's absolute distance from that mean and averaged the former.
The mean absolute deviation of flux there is 1.3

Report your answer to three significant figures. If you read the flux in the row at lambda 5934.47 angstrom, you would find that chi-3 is 14.8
